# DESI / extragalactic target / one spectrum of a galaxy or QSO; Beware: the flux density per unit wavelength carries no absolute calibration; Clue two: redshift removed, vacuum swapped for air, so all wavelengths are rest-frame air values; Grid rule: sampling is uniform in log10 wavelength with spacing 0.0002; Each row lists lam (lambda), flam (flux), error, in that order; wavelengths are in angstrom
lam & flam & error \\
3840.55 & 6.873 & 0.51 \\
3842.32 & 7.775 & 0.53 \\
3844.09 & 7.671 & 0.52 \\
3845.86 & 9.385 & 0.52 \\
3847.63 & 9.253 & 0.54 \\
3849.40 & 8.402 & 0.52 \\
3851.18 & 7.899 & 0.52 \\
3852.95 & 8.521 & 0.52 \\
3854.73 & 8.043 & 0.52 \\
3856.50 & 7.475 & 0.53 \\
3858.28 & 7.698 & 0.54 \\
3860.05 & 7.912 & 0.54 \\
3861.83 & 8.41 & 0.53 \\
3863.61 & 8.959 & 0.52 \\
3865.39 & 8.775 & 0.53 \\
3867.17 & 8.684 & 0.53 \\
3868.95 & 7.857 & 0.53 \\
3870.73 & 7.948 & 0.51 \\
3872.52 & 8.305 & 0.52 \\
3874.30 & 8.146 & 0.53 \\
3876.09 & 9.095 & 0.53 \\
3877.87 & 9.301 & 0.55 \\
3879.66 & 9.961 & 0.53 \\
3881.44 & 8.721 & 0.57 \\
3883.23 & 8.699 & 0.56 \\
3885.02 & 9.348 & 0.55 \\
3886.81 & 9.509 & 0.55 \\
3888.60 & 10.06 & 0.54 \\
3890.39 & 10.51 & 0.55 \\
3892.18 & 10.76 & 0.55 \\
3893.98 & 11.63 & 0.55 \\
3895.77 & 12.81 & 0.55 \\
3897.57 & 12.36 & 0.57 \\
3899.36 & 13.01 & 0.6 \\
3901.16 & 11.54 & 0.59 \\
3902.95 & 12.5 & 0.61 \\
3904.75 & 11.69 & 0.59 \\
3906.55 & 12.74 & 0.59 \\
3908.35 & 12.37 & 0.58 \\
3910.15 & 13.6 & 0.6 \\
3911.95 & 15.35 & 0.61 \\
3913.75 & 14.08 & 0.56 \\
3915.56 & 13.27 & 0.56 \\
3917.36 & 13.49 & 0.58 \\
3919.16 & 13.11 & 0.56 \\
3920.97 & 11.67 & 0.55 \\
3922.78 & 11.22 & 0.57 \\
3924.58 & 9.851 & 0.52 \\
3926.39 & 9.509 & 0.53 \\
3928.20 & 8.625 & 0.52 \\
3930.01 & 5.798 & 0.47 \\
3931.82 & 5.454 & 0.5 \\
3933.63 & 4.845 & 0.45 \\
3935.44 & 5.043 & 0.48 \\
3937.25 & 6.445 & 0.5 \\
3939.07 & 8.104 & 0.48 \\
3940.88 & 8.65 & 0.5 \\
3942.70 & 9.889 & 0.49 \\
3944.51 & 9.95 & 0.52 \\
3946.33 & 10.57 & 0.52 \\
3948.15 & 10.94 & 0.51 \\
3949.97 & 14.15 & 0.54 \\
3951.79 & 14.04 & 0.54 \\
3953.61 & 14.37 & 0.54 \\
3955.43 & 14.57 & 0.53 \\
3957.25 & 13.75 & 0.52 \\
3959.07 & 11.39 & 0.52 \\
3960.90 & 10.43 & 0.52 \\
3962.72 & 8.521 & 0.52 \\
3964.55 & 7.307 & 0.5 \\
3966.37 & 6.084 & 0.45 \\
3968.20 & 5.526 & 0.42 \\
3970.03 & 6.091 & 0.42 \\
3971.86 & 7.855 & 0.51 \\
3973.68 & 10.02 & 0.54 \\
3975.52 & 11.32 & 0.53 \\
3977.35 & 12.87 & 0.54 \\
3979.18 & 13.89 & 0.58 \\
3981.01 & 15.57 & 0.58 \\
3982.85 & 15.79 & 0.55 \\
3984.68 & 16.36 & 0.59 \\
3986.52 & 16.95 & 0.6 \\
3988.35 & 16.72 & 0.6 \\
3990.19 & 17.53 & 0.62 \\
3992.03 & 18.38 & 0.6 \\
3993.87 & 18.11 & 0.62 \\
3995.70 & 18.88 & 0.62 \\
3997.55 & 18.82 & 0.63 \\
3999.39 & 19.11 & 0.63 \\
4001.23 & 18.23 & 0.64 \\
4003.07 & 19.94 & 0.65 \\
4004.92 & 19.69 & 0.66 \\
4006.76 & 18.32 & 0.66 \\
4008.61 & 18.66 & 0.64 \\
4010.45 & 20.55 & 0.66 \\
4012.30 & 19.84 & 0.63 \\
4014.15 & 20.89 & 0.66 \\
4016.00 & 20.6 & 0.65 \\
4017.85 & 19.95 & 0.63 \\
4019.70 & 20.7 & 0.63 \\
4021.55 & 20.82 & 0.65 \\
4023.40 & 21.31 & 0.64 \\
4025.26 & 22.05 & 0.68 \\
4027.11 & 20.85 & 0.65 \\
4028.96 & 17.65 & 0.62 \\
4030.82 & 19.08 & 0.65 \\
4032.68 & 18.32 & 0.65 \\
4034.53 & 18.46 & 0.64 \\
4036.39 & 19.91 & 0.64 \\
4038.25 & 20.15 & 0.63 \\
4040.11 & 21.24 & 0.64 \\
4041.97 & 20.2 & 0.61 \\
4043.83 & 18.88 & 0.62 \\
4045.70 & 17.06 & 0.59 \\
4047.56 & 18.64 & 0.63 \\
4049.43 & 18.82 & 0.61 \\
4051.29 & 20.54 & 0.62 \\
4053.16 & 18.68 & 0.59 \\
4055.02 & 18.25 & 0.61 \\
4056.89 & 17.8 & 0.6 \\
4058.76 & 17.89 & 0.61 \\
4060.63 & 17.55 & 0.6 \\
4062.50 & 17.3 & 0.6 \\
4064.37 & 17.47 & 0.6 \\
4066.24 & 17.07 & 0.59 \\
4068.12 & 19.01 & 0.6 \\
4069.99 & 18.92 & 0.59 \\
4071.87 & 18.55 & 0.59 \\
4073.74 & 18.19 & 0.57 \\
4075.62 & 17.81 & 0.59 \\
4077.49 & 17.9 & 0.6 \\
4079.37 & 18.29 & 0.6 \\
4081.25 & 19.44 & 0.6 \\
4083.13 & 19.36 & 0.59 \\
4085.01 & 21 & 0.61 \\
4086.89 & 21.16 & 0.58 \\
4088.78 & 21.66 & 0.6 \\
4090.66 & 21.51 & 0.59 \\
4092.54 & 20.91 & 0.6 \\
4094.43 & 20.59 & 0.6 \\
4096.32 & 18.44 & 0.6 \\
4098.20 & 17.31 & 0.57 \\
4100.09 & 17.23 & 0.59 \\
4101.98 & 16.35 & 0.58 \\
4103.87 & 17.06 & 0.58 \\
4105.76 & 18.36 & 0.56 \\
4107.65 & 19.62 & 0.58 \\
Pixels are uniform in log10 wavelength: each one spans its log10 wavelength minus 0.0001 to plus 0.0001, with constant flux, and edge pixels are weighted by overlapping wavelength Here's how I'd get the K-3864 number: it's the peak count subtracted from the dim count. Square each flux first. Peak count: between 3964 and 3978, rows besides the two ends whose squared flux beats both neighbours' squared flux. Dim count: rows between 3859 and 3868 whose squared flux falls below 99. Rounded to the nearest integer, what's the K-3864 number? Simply 5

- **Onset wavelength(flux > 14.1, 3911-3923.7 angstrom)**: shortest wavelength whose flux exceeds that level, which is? 3911.95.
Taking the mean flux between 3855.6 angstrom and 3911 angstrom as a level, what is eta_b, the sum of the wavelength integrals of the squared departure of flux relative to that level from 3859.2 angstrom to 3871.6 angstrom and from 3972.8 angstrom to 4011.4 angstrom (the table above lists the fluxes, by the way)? 2187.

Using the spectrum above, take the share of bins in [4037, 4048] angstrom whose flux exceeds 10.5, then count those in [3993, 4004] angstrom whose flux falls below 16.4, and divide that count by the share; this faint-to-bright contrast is 0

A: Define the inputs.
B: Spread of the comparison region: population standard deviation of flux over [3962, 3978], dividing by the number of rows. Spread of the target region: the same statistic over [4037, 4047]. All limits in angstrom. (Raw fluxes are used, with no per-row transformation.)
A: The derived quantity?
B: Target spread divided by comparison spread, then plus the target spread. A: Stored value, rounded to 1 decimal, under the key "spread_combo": 2.0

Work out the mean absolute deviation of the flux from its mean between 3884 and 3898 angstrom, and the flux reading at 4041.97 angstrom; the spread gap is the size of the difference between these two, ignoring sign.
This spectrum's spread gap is 19.2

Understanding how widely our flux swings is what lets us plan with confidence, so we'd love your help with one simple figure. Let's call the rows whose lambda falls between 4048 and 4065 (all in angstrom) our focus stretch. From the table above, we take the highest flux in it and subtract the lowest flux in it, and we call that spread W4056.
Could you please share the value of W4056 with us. 3.2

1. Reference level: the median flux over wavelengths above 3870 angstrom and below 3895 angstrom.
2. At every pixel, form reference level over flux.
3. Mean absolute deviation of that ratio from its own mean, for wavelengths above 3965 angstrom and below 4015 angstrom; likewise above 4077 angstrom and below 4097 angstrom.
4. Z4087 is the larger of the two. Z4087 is 0.26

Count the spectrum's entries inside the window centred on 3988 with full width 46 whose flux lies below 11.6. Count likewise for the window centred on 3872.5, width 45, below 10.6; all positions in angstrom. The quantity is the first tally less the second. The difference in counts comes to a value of -17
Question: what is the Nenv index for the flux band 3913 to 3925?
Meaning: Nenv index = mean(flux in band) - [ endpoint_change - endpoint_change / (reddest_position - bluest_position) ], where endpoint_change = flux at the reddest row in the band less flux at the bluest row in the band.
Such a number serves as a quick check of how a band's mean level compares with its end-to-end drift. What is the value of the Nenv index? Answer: 16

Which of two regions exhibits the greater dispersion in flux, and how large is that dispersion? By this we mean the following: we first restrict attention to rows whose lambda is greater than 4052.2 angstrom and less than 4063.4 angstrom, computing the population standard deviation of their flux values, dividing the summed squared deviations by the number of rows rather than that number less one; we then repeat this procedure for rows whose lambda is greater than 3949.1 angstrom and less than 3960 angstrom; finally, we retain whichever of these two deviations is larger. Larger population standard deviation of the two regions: 1.1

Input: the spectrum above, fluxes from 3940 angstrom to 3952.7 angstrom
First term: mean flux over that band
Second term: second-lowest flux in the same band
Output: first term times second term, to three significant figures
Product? 110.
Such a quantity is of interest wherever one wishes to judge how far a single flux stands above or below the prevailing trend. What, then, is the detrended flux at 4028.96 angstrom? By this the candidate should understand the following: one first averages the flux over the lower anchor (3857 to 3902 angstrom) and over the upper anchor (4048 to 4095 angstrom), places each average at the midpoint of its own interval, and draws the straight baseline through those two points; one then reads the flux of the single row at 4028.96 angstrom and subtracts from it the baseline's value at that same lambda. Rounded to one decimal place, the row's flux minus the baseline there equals 0.7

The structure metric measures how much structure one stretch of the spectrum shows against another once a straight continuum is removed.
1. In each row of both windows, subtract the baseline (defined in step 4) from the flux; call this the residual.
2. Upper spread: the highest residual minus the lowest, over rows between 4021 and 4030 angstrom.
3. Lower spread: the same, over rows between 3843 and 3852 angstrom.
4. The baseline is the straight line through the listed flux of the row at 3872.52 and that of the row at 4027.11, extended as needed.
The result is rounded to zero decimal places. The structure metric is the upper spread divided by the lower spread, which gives 2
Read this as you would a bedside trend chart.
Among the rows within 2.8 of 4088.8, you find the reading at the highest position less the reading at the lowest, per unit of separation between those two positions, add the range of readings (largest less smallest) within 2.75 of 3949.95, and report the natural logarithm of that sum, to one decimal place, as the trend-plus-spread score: 1.2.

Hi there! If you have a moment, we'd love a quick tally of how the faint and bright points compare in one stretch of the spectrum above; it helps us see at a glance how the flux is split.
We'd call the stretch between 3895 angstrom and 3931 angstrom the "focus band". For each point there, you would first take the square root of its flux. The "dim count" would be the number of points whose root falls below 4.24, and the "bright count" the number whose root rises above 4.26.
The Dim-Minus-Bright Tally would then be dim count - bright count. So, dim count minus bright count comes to 20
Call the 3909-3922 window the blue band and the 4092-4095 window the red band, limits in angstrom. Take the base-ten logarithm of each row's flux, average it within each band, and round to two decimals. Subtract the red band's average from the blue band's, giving -0.19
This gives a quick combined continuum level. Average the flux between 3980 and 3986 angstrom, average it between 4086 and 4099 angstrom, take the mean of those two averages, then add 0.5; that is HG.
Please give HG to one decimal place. 18.6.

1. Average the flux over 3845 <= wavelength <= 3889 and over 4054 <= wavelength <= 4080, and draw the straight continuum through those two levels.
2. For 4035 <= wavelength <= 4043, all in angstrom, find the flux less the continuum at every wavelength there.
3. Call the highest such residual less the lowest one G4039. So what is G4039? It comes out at 1.2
